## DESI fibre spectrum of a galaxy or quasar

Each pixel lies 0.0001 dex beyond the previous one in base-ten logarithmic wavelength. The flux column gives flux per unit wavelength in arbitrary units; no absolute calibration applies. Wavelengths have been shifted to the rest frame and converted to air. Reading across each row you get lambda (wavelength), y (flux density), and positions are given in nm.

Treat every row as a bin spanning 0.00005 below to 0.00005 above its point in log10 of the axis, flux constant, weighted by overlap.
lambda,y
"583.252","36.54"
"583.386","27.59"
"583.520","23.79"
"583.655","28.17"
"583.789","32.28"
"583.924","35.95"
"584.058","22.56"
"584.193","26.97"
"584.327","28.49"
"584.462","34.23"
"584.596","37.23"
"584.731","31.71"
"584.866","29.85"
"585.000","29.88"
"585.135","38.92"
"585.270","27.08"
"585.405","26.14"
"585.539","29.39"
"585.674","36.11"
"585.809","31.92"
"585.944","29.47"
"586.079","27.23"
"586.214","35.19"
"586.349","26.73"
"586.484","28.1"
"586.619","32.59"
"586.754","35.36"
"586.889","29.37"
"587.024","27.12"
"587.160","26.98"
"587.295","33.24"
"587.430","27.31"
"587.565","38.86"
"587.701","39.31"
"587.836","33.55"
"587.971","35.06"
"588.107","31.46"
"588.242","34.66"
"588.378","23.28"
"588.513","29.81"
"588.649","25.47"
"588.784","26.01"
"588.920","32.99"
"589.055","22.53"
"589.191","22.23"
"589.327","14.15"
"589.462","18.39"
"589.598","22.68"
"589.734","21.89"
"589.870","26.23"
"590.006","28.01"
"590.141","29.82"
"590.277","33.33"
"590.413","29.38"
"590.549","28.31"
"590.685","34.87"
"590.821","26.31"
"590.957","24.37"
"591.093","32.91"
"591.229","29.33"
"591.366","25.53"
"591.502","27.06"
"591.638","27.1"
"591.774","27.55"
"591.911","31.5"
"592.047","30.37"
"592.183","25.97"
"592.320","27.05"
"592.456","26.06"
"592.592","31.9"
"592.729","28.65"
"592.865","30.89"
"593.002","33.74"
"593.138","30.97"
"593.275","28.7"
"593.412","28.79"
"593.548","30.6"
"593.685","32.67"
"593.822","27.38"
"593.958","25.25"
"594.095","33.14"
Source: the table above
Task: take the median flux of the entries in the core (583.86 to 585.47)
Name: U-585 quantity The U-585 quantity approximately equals 29.9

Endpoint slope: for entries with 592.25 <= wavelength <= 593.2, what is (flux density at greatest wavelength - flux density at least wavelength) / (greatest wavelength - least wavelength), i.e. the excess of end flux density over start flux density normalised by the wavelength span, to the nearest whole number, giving 5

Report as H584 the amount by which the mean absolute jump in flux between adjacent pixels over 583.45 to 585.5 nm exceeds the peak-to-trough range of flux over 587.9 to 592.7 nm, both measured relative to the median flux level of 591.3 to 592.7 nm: -16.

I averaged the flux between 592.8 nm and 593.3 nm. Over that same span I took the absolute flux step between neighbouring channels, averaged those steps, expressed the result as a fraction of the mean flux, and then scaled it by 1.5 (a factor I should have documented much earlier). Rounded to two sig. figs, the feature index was 0.13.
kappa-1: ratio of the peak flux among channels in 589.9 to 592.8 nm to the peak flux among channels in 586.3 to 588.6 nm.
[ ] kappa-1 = 0.89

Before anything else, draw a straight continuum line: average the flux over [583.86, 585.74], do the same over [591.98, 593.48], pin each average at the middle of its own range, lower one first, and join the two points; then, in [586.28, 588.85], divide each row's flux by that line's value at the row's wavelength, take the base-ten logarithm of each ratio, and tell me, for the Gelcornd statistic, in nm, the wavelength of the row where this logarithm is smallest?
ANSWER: 588.378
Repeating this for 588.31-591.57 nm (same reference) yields 589.327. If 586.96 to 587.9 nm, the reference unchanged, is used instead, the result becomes 587.160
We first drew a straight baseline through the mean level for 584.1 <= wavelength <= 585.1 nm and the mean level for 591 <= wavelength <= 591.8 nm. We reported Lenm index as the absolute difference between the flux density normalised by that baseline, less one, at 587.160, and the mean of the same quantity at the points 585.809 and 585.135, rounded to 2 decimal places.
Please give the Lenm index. 0.25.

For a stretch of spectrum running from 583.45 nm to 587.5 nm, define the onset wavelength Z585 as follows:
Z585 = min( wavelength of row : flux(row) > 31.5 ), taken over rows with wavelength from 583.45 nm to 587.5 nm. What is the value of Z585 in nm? 583.789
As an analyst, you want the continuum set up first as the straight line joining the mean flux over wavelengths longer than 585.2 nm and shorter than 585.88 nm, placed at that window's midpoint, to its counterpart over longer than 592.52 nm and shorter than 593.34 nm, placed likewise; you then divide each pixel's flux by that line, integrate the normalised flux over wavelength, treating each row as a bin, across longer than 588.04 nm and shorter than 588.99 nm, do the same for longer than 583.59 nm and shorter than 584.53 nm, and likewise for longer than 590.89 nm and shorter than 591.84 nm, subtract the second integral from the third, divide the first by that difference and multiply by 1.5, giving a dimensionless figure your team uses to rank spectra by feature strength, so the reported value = -18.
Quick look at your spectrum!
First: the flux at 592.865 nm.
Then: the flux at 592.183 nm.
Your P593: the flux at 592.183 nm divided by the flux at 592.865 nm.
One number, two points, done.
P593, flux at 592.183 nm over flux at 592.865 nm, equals 0.84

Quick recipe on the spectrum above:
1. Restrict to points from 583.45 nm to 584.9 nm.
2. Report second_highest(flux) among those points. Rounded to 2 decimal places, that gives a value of 35.95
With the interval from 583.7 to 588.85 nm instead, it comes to 38.92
